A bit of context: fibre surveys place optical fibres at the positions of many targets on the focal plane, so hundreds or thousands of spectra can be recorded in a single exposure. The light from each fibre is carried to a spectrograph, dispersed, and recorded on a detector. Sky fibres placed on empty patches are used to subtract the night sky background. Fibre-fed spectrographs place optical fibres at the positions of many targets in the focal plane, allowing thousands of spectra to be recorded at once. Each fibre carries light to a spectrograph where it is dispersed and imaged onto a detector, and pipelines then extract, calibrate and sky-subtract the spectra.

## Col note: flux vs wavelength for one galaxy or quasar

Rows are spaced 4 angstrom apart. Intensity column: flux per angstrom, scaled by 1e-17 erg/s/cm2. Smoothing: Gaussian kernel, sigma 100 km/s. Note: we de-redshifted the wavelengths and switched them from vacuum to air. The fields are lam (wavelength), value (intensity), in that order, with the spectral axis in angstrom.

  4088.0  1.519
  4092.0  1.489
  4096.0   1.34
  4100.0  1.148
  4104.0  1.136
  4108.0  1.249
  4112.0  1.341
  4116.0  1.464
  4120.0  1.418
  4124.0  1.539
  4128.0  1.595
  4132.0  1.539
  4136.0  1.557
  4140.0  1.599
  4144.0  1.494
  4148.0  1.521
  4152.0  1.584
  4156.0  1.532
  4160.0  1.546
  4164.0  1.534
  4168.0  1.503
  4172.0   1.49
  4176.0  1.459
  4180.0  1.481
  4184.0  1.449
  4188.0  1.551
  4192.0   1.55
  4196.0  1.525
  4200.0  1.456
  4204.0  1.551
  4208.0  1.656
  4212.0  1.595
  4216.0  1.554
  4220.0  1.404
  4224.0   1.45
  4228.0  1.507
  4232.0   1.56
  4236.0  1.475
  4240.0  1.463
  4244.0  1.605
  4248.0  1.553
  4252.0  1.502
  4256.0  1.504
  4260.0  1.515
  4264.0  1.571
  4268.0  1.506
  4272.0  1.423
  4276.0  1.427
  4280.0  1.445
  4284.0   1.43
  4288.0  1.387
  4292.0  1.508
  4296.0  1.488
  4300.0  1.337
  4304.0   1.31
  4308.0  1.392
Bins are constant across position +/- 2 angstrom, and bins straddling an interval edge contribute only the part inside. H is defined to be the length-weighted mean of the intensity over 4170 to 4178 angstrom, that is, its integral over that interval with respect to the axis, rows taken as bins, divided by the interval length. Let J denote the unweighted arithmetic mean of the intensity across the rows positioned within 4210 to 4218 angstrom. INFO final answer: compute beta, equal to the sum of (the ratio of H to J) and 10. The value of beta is 10.9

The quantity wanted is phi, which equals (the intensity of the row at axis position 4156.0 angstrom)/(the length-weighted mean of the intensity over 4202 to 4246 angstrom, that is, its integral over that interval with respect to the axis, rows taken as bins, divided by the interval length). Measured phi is 1.00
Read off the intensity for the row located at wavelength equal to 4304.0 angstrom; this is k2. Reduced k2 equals 1.31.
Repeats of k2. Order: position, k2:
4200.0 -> 1.456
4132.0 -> 1.539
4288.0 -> 1.387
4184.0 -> 1.449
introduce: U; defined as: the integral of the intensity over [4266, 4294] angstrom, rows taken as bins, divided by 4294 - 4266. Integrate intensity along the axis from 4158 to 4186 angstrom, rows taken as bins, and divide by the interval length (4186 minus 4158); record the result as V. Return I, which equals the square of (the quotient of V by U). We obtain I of 1.07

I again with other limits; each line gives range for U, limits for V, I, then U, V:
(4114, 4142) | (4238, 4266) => 1.00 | 1.53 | 1.530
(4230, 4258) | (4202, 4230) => 1.01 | 1.52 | 1.531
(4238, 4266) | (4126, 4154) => 1.03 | 1.53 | 1.556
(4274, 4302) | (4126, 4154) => 1.18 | 1.43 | 1.556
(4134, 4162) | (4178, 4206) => 0.95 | 1.55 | 1.509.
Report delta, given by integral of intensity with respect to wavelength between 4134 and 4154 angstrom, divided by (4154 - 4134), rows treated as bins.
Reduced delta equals 1.55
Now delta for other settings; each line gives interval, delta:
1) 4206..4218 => 1.60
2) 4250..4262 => 1.51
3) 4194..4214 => 1.56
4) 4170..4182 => 1.48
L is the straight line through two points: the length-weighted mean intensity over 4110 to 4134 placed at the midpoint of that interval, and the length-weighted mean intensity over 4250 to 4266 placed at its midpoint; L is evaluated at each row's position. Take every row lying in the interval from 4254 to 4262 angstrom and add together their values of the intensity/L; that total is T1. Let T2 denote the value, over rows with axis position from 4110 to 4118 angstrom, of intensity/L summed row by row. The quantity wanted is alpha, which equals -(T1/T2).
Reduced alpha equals -1.05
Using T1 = 2.0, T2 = 1.9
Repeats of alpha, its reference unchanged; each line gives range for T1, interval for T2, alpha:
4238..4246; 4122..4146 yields -0.32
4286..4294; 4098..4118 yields -0.44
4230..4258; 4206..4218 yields -2.21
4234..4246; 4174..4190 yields -0.76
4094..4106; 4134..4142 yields -1.16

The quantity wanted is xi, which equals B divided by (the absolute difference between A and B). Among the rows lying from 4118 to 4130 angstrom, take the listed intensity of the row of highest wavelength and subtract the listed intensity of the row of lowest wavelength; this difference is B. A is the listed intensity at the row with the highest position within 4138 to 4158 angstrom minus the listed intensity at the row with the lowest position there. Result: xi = 0.73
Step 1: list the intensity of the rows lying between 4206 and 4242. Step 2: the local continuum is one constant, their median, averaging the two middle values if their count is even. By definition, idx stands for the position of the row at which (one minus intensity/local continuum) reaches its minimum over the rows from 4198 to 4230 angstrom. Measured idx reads 4208.0 angstrom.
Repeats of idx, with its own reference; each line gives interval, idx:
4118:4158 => 4140.0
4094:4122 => 4116.0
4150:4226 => 4208.0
